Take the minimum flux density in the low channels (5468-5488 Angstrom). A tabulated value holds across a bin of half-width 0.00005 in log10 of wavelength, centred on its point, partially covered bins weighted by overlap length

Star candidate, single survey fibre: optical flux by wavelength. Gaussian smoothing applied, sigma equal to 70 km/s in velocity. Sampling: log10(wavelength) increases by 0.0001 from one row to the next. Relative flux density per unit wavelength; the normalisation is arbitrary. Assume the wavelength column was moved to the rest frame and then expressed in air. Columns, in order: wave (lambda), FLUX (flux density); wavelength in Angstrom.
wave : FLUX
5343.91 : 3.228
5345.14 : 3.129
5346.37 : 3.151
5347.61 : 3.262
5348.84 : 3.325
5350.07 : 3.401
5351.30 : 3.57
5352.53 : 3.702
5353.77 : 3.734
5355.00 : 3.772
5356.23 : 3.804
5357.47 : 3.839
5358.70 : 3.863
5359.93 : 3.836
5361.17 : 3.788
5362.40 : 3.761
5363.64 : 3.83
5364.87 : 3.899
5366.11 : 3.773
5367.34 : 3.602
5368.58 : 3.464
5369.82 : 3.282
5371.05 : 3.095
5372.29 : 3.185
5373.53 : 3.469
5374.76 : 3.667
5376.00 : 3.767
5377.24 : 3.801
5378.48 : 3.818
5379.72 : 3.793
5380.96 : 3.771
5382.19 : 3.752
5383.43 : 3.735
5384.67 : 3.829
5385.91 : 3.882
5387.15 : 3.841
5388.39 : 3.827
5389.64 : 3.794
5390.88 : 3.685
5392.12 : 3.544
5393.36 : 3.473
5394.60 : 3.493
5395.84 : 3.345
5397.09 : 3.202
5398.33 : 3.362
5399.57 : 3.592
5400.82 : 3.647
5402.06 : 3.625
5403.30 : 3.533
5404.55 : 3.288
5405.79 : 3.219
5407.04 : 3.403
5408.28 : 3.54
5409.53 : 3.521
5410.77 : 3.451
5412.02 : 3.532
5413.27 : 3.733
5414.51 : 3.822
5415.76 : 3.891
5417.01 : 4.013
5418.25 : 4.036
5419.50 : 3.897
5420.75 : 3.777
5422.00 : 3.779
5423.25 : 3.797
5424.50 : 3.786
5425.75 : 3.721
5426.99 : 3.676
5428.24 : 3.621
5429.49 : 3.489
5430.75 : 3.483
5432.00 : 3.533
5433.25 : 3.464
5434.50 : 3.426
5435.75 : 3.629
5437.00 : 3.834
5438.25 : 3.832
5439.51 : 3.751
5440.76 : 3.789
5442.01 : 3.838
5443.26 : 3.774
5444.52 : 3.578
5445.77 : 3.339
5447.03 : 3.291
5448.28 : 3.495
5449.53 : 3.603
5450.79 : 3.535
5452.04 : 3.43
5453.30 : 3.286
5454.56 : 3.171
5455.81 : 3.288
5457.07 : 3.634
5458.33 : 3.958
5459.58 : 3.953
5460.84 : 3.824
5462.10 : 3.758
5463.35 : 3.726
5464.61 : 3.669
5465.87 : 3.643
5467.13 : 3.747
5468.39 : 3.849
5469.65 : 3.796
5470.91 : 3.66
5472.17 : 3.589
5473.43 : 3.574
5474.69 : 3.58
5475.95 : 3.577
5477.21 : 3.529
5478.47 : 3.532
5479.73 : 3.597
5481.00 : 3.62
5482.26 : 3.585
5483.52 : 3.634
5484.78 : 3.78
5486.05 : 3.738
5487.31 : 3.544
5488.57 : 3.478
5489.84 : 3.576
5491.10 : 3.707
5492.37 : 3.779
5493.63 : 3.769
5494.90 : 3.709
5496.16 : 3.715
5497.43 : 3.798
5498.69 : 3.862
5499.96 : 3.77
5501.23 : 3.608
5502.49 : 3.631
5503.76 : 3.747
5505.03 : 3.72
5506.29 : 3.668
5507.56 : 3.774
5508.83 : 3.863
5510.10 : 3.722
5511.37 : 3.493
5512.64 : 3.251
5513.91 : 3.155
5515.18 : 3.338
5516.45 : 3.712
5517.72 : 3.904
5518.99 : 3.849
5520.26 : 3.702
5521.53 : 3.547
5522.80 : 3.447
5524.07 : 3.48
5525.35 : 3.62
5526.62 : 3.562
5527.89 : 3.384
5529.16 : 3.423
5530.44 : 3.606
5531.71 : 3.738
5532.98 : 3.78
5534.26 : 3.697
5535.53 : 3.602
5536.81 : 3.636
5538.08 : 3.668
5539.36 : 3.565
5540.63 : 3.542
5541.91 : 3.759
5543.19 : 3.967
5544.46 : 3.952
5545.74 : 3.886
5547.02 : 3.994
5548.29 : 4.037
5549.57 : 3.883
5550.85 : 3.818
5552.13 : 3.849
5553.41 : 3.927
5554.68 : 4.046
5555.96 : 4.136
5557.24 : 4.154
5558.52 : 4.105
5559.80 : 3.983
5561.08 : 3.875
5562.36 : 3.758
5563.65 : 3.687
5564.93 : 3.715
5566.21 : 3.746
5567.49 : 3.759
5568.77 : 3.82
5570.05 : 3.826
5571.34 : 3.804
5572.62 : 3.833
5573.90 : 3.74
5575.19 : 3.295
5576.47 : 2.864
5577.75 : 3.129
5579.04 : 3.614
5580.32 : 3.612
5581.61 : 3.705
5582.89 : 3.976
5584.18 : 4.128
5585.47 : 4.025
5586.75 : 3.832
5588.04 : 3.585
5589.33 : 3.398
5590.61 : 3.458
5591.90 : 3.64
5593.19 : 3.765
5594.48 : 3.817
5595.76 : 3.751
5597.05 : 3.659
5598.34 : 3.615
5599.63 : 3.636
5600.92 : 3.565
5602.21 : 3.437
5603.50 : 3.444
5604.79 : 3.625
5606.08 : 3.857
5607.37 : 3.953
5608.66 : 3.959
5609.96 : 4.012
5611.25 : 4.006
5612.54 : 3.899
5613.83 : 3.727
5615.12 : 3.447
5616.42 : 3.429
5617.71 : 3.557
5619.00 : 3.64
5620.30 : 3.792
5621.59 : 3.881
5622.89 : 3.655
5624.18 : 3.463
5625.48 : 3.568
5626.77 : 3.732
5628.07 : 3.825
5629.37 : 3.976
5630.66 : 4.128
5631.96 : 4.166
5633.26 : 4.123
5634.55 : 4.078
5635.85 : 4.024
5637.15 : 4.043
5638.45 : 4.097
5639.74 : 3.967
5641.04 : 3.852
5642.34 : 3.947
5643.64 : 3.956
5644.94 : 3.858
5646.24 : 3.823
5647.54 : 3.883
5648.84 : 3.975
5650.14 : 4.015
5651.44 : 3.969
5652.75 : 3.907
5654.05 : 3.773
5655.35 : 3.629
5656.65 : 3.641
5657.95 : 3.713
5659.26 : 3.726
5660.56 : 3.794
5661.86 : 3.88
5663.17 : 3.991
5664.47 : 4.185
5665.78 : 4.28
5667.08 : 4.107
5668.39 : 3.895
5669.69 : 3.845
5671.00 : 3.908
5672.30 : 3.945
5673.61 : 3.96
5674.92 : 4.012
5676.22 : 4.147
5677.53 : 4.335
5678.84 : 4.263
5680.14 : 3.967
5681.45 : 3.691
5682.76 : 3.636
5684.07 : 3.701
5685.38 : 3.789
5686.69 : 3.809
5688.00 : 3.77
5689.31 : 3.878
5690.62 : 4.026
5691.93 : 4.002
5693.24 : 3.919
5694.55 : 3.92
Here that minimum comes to 3.529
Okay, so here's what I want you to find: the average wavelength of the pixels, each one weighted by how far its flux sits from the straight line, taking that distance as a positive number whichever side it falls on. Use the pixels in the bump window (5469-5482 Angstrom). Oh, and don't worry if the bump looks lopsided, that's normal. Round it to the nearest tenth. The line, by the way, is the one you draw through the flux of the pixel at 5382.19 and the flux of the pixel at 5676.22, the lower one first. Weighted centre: 5476.0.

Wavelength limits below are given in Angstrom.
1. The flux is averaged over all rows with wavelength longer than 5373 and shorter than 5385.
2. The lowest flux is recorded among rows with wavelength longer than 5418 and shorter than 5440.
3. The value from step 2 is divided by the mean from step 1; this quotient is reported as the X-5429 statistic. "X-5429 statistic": 0.92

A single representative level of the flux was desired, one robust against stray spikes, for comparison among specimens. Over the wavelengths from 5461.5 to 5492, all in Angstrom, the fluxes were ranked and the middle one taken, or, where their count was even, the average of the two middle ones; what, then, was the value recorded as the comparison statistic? 3.63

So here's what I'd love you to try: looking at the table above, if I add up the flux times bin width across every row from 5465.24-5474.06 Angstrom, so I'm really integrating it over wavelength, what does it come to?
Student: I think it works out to 32.6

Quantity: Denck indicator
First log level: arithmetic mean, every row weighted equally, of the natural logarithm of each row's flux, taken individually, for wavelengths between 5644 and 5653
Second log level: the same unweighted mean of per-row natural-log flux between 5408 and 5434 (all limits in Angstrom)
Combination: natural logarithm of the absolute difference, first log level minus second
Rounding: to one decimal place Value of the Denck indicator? -2.8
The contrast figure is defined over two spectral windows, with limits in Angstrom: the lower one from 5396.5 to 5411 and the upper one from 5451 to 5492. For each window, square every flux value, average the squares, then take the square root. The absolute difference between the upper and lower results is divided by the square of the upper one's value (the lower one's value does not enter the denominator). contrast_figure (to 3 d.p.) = 0.014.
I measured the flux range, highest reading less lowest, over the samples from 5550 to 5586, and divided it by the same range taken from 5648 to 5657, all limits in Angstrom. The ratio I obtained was 3.3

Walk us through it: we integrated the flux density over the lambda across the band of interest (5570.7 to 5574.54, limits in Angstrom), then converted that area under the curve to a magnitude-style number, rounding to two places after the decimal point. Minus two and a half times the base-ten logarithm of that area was -2.91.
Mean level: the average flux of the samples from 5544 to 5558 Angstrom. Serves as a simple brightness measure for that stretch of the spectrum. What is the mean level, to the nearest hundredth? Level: 3.97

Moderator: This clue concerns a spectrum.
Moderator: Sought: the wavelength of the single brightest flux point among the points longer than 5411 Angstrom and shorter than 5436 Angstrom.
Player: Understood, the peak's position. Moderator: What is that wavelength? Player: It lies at 5418.25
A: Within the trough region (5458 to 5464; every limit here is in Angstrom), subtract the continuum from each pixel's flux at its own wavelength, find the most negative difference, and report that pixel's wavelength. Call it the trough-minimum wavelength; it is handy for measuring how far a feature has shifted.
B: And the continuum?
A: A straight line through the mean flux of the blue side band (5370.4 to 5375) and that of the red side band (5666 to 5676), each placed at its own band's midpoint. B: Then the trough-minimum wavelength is 5463.35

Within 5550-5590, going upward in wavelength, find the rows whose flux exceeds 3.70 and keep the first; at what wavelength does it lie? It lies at 5550.85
